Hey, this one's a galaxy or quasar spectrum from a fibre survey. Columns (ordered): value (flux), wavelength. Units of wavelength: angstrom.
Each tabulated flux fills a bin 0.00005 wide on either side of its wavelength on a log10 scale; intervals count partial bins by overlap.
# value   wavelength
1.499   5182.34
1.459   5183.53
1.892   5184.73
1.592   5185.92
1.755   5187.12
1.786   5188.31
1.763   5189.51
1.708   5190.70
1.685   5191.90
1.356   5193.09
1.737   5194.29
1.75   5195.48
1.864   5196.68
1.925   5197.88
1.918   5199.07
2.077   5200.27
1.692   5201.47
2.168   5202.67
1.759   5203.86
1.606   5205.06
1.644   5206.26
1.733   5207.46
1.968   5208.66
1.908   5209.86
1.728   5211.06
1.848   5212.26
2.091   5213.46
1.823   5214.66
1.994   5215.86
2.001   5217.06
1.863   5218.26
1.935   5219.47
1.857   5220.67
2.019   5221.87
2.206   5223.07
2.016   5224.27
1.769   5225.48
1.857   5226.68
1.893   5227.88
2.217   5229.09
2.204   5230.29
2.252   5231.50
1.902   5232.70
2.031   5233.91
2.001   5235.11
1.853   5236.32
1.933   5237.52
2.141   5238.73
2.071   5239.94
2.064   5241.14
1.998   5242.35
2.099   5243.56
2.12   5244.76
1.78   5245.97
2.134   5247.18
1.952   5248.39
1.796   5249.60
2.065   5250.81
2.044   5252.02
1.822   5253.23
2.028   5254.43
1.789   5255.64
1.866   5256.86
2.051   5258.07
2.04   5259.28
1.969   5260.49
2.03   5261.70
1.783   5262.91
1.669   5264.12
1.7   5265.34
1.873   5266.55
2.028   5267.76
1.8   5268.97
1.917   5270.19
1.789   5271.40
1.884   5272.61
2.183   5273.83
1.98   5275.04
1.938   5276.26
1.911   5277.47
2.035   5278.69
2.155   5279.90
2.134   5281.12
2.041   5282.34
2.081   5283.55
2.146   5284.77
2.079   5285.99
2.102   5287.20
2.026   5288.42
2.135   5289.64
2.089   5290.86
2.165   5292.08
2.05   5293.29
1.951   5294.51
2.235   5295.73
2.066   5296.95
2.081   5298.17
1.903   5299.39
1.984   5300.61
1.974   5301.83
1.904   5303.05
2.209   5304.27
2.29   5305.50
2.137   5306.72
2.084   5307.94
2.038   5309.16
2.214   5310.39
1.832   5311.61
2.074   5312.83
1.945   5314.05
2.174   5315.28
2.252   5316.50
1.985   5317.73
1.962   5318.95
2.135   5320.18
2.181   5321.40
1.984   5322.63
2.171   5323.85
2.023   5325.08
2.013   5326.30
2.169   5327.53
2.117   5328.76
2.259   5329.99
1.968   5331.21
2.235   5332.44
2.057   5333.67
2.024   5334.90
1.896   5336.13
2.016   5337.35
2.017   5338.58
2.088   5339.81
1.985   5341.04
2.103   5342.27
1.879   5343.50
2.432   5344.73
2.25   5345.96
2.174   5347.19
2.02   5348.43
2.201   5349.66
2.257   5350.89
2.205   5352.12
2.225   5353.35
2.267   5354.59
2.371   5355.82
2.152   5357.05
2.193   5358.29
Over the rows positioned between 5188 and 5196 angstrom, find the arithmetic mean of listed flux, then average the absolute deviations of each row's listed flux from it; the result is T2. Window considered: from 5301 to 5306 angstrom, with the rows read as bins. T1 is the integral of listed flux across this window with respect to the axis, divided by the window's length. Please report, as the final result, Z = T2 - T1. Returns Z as -1.99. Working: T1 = 2.08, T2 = 0.09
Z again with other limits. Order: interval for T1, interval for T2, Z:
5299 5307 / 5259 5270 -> -1.93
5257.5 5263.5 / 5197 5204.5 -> -1.84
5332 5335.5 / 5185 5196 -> -2.00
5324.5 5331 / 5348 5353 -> -2.03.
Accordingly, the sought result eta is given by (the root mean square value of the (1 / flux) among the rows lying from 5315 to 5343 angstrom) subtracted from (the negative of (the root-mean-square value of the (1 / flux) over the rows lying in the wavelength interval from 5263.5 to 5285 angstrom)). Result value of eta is -1.00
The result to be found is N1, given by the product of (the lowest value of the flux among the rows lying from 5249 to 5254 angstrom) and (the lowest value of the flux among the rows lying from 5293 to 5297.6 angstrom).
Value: 3.50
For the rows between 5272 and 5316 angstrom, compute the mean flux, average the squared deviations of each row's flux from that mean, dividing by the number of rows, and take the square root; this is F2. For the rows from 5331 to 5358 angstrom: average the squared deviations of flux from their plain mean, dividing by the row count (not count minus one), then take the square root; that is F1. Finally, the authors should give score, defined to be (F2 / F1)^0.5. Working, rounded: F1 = 0.14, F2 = 0.108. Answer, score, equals 0.87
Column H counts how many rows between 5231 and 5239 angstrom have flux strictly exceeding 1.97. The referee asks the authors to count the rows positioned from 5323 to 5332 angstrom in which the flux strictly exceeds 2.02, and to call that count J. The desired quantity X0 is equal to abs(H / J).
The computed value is 0.8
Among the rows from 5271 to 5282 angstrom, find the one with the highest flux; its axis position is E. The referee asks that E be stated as 5273.83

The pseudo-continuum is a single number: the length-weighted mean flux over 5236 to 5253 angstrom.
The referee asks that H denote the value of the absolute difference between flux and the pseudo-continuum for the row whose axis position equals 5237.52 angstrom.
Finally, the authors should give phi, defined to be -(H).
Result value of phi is -0.07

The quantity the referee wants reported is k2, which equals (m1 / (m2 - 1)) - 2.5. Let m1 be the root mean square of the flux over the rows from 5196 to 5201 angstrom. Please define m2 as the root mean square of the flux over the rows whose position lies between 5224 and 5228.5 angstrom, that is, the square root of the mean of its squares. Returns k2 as -0.30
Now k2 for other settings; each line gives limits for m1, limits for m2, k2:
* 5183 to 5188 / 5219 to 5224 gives -0.83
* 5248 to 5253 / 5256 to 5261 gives -0.50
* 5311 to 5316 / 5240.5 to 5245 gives -0.62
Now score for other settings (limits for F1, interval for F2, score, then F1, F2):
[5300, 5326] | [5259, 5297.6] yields 1.07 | 0.12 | 0.140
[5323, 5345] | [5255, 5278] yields 0.99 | 0.13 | 0.128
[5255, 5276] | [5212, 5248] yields 1.00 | 0.14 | 0.135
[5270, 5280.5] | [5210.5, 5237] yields 1.10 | 0.12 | 0.147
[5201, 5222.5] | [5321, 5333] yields 0.82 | 0.15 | 0.102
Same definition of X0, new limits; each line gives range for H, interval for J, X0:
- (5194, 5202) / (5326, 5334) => 0.2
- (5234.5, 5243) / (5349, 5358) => 0.7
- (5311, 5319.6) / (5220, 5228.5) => 4.0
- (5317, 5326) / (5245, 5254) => 2.0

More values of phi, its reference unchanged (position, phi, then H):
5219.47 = -0.07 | 0.07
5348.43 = -0.02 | 0.02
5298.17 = -0.08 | 0.08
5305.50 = -0.29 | 0.29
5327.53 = -0.17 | 0.17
